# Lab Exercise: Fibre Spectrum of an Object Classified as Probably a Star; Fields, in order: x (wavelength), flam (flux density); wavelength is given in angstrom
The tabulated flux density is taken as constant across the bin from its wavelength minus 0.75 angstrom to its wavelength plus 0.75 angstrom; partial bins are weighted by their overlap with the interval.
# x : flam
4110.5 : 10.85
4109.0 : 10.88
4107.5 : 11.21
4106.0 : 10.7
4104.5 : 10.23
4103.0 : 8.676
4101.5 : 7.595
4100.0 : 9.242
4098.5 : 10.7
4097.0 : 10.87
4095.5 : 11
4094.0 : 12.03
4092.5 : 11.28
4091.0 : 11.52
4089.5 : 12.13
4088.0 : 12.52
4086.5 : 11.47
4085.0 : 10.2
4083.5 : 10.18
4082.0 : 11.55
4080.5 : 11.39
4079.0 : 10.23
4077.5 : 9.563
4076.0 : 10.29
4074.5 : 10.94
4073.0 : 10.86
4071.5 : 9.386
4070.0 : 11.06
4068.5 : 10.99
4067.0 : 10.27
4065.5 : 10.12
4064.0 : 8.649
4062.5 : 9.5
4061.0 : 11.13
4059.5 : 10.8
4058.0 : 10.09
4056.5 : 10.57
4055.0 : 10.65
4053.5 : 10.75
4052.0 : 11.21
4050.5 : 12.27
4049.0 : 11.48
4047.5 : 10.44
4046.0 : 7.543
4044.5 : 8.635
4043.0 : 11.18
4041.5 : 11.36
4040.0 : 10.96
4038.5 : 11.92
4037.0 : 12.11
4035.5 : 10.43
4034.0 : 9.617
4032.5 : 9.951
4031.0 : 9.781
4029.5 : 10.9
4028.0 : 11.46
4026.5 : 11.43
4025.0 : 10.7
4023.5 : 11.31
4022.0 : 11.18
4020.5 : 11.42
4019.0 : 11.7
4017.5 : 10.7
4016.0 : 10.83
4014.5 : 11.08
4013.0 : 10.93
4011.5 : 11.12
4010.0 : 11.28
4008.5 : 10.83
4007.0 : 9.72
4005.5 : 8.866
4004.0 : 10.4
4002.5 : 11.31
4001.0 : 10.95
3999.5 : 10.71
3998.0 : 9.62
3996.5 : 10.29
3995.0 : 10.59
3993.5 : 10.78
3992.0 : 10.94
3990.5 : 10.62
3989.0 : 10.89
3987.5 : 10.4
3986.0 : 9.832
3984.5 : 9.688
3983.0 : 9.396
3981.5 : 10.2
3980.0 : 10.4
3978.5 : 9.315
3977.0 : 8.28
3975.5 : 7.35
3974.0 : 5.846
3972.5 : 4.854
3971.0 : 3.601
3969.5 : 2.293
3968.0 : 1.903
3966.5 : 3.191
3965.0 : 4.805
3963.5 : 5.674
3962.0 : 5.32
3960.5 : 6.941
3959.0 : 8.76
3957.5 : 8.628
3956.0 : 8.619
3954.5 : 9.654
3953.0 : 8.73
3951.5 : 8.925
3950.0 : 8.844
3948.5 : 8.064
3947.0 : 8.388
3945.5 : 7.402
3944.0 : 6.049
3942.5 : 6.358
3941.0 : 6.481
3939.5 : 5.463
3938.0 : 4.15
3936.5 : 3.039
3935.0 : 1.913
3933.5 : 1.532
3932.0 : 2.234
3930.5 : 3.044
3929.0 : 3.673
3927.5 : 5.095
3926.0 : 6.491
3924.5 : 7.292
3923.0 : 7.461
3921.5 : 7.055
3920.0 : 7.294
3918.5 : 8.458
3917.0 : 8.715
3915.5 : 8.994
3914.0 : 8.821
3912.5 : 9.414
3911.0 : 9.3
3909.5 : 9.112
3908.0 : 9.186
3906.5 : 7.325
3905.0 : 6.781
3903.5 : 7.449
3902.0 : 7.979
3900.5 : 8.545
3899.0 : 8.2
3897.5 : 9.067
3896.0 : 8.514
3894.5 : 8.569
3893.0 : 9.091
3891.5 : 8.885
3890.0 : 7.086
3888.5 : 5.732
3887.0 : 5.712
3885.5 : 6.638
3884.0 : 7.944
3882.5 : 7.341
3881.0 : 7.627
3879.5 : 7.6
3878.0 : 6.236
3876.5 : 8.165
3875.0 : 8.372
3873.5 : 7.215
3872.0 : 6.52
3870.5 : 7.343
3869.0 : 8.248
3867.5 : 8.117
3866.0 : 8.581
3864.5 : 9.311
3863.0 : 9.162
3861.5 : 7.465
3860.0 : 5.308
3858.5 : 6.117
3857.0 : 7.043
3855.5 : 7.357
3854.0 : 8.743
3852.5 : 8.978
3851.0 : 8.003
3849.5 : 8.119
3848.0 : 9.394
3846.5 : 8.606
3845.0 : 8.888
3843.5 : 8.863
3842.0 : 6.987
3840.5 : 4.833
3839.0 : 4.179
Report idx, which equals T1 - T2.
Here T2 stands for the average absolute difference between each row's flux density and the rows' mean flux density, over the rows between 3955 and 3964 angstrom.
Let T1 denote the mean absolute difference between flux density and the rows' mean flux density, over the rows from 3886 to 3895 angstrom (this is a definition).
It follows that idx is -0.01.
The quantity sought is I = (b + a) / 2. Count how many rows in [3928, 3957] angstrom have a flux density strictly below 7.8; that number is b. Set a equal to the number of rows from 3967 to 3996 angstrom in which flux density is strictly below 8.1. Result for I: 9.0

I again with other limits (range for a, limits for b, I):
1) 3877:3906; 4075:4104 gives 6.5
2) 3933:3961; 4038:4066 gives 6.0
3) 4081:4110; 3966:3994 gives 4.0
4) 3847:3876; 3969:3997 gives 7.0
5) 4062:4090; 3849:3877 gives 4.0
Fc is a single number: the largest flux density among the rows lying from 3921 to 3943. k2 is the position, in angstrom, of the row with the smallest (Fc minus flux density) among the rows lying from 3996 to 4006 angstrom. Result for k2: 4002.5 angstrom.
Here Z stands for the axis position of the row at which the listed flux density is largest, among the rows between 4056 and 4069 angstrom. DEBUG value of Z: 4061.0 angstrom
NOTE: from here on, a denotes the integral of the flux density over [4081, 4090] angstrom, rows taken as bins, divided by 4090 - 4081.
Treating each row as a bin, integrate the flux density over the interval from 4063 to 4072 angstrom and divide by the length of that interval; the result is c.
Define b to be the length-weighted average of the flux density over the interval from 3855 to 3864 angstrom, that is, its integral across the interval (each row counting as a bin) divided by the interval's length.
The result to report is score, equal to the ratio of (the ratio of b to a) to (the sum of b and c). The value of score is 0.037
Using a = 11.3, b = 7.13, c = 10.1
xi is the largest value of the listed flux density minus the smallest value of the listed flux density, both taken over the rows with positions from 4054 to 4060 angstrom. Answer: 0.7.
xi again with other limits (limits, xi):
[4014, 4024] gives 1.0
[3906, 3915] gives 2.1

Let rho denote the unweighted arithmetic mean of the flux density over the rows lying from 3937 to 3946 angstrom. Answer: 6.0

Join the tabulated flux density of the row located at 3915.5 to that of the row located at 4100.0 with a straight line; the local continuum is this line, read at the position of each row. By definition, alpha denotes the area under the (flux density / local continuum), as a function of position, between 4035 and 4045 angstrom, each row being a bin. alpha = 12.0 angstrom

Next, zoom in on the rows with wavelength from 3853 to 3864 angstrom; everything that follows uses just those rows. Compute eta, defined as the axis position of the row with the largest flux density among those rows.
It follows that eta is 3863.0 angstrom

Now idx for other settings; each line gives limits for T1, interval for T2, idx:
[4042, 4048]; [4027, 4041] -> 0.61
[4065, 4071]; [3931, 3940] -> -0.75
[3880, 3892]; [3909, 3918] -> 0.61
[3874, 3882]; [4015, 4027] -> 0.23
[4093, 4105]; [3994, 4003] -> 0.74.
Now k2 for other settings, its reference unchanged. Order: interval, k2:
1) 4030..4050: 4037.0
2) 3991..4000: 3992.0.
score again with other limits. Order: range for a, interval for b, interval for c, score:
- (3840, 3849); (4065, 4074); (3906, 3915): 0.067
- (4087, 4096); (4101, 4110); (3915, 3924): 0.047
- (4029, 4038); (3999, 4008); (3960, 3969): 0.066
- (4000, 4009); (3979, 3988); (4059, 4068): 0.048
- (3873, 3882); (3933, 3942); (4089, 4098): 0.034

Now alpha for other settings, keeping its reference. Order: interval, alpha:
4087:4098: 13.8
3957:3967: 6.8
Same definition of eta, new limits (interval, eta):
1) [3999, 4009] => 4002.5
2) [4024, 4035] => 4028.0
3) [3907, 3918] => 3912.5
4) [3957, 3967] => 3959.0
